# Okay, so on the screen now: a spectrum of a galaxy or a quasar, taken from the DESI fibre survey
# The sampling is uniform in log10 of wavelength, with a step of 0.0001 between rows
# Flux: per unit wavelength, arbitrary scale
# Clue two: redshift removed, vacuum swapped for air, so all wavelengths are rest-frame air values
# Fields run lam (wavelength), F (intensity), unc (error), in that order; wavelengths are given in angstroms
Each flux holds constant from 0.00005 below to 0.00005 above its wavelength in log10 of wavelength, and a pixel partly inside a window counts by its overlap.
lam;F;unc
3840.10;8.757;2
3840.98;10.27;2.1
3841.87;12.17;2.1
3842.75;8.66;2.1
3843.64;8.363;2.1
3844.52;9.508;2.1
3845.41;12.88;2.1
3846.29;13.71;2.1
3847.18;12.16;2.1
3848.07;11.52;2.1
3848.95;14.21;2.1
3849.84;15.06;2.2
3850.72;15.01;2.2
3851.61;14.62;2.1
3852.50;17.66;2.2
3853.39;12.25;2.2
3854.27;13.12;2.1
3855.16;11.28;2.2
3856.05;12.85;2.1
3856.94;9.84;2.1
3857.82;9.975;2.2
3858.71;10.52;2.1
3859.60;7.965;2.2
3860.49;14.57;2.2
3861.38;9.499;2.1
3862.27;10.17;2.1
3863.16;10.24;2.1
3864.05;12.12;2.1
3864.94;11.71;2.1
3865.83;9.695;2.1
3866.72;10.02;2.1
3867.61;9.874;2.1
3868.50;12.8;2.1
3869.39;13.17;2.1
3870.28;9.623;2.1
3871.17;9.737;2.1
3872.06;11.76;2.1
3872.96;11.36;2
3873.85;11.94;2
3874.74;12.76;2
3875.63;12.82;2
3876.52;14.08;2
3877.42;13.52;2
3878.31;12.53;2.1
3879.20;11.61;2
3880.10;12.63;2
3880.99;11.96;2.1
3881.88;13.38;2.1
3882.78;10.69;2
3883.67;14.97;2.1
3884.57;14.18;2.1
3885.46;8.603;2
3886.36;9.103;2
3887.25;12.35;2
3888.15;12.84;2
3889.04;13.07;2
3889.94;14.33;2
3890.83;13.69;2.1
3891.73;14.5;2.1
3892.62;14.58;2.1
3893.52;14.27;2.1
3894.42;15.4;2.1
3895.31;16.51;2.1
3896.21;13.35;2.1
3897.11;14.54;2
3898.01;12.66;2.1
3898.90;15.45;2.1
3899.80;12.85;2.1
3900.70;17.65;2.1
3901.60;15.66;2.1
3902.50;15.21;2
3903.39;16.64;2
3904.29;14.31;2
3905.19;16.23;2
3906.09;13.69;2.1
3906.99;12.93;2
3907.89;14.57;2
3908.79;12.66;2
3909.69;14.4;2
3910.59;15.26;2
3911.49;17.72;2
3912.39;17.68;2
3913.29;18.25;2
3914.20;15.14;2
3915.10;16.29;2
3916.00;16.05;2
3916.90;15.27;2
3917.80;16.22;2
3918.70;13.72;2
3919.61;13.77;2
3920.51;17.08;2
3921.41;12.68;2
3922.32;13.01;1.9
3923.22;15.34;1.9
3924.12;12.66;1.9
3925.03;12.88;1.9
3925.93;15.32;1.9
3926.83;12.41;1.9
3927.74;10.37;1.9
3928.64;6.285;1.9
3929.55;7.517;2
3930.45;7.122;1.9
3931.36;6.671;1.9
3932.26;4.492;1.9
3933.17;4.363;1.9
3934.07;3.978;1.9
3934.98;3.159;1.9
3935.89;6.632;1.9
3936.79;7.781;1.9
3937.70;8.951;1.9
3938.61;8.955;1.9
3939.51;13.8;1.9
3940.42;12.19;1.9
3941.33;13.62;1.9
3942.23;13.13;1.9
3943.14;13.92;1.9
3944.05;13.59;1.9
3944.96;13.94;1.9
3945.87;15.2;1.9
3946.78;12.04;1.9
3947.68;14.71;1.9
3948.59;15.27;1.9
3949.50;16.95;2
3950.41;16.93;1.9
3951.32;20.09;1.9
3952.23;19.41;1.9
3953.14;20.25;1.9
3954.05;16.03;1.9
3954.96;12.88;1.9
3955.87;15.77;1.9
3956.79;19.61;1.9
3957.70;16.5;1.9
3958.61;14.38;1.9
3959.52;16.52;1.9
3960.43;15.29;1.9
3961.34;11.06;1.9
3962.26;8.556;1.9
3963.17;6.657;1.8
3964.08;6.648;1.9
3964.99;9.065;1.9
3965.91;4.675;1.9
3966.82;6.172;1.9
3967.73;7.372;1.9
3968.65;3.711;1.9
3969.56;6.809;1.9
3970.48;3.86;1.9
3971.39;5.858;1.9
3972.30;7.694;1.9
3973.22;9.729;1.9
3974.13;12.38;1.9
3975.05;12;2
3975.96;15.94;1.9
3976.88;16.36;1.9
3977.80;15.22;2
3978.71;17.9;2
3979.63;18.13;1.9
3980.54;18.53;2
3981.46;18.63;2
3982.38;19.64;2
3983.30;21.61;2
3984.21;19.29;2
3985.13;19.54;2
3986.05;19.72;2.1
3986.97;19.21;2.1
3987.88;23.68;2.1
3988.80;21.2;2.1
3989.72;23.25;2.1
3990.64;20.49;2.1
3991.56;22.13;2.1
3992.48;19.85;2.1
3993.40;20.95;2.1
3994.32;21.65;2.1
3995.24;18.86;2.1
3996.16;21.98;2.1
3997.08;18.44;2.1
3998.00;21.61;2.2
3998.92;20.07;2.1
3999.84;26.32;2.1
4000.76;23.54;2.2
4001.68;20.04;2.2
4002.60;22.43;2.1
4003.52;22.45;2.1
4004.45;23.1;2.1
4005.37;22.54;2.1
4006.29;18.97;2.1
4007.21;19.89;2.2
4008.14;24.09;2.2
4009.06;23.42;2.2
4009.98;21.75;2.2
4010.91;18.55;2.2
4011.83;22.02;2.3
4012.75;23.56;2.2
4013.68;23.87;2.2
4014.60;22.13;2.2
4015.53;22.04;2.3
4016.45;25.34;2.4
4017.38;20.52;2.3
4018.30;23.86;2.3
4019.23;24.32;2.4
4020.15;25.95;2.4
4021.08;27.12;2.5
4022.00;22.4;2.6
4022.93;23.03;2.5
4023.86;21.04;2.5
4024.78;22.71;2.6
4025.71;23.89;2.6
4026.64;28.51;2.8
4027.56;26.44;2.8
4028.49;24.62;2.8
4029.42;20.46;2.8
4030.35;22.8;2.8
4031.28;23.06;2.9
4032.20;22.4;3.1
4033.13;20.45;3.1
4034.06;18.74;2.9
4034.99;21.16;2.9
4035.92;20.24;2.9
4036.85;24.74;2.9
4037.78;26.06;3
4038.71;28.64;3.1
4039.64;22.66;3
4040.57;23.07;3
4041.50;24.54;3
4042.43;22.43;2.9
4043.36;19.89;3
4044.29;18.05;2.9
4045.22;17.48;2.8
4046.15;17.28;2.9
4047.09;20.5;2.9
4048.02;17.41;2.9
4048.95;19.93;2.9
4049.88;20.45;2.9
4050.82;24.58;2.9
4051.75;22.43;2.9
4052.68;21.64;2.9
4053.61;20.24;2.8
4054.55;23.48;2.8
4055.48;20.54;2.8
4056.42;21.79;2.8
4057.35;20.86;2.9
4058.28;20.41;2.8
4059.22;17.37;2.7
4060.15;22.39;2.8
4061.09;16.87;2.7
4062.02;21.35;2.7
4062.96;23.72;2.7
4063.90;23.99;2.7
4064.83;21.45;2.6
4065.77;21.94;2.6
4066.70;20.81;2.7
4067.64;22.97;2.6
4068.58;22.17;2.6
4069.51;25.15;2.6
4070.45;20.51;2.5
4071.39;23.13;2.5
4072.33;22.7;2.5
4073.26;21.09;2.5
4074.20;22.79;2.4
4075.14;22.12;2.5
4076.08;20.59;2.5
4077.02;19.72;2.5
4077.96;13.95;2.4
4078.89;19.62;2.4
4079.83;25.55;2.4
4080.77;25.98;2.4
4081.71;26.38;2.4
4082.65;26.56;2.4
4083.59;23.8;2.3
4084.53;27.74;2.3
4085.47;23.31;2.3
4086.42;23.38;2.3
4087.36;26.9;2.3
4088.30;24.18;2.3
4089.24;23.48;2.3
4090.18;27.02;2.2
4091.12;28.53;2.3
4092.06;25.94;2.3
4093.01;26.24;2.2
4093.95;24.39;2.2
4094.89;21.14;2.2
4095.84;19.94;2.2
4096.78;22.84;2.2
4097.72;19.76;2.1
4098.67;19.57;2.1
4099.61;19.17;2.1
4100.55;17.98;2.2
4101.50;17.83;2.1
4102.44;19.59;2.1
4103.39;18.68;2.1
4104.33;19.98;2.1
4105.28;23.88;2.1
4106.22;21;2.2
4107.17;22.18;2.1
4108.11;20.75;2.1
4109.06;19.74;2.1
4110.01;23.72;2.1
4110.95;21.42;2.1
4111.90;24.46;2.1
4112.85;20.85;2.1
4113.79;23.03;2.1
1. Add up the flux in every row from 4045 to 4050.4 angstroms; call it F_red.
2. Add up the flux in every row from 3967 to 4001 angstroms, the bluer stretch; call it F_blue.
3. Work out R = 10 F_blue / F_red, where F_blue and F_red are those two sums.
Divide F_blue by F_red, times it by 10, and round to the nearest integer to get 56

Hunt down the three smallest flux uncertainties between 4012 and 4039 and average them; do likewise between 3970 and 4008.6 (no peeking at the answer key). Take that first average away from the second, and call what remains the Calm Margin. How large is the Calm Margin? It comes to -0.30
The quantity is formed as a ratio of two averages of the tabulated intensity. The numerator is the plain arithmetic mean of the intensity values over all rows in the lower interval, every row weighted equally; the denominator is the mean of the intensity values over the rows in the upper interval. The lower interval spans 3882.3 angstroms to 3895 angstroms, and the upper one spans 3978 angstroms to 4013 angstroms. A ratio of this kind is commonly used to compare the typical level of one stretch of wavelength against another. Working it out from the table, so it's 0.62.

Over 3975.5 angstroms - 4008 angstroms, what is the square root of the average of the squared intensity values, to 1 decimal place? 20.5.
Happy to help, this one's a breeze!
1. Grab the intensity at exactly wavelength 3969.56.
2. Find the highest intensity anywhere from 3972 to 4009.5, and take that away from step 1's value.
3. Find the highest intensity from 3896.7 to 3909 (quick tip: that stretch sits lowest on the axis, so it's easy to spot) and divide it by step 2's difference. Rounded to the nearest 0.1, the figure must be -0.9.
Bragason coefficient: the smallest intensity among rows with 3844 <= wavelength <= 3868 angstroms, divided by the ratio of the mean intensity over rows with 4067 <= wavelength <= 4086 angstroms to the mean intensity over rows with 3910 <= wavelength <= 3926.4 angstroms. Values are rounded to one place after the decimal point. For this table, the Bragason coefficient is 5.3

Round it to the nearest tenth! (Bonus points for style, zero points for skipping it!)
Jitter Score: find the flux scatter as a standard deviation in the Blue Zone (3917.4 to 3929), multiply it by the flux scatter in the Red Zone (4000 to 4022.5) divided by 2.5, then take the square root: 1.5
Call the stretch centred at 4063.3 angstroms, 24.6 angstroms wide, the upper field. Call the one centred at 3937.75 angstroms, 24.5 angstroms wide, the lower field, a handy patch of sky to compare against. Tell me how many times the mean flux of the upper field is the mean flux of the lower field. 2.1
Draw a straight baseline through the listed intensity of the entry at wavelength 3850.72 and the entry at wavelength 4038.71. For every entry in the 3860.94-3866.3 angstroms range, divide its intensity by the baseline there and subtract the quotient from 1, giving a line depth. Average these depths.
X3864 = 0.34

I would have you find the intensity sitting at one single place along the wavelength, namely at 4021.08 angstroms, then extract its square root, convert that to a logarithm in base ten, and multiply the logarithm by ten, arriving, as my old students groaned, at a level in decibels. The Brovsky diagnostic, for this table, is 7.2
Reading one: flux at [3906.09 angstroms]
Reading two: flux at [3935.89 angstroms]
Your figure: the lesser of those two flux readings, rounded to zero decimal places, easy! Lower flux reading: 7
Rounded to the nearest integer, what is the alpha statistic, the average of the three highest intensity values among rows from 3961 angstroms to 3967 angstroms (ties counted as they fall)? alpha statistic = 10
